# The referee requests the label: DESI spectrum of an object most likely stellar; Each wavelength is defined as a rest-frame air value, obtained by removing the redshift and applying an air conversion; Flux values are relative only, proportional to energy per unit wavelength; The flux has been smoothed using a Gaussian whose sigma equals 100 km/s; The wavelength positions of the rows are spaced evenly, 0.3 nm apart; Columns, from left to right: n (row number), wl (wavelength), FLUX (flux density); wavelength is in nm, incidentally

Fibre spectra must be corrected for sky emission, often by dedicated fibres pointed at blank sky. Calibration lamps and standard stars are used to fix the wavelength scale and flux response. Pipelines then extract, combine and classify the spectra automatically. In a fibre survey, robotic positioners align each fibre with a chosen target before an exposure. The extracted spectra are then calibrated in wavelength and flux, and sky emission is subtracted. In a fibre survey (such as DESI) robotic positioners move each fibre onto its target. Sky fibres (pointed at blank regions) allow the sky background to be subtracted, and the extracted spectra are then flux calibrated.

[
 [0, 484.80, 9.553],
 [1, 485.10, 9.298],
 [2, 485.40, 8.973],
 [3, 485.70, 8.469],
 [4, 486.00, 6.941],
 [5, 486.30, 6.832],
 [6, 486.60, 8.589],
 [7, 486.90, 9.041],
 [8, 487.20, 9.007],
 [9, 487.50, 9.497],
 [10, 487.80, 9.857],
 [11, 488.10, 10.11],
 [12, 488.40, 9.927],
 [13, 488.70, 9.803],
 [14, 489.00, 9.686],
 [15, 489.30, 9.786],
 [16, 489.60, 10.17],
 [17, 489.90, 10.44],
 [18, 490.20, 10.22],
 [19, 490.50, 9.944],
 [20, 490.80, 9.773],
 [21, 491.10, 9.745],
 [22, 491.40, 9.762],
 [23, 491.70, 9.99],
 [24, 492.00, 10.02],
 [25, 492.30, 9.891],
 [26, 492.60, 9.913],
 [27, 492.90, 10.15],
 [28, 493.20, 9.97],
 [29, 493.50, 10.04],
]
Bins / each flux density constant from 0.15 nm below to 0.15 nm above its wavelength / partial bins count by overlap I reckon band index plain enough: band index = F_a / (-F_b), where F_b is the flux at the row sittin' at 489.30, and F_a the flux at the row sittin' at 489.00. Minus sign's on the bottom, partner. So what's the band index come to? -0.99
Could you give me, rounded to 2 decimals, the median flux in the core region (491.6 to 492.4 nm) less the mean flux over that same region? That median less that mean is 0.02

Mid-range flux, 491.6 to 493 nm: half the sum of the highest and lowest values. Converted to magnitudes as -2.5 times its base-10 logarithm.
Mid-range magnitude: -2.50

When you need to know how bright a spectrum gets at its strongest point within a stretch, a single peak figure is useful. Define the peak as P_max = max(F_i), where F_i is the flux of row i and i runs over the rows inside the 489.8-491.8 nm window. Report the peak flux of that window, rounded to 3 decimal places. 10.440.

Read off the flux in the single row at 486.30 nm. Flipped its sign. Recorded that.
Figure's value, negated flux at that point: -6.83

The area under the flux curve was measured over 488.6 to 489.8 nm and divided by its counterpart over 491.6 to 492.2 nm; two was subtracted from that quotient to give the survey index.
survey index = 0.0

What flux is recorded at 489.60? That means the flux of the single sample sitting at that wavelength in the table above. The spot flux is 10.17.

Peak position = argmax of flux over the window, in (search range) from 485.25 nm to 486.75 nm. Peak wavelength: 485.40 nm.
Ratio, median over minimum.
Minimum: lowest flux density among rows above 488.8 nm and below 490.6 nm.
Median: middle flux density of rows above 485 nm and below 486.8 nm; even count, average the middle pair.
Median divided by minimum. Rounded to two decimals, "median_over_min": 0.88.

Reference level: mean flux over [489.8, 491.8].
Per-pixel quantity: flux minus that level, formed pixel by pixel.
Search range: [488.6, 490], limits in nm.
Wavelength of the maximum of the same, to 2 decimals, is 489.90 nm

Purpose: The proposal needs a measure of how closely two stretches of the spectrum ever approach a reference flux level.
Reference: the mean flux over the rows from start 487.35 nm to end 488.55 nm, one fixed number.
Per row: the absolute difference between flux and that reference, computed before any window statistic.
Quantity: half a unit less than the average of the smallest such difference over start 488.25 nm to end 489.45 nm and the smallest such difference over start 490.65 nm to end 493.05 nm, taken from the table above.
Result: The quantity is -0.46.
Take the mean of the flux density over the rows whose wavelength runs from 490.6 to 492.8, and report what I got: 9.9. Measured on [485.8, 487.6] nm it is 8.3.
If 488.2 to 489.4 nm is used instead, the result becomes 9.8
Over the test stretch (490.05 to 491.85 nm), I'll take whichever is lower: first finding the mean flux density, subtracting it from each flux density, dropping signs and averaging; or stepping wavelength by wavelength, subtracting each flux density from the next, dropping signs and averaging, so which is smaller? 0.14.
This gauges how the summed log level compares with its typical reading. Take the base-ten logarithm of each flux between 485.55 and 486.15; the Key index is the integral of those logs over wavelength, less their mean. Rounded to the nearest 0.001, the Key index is -0.354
